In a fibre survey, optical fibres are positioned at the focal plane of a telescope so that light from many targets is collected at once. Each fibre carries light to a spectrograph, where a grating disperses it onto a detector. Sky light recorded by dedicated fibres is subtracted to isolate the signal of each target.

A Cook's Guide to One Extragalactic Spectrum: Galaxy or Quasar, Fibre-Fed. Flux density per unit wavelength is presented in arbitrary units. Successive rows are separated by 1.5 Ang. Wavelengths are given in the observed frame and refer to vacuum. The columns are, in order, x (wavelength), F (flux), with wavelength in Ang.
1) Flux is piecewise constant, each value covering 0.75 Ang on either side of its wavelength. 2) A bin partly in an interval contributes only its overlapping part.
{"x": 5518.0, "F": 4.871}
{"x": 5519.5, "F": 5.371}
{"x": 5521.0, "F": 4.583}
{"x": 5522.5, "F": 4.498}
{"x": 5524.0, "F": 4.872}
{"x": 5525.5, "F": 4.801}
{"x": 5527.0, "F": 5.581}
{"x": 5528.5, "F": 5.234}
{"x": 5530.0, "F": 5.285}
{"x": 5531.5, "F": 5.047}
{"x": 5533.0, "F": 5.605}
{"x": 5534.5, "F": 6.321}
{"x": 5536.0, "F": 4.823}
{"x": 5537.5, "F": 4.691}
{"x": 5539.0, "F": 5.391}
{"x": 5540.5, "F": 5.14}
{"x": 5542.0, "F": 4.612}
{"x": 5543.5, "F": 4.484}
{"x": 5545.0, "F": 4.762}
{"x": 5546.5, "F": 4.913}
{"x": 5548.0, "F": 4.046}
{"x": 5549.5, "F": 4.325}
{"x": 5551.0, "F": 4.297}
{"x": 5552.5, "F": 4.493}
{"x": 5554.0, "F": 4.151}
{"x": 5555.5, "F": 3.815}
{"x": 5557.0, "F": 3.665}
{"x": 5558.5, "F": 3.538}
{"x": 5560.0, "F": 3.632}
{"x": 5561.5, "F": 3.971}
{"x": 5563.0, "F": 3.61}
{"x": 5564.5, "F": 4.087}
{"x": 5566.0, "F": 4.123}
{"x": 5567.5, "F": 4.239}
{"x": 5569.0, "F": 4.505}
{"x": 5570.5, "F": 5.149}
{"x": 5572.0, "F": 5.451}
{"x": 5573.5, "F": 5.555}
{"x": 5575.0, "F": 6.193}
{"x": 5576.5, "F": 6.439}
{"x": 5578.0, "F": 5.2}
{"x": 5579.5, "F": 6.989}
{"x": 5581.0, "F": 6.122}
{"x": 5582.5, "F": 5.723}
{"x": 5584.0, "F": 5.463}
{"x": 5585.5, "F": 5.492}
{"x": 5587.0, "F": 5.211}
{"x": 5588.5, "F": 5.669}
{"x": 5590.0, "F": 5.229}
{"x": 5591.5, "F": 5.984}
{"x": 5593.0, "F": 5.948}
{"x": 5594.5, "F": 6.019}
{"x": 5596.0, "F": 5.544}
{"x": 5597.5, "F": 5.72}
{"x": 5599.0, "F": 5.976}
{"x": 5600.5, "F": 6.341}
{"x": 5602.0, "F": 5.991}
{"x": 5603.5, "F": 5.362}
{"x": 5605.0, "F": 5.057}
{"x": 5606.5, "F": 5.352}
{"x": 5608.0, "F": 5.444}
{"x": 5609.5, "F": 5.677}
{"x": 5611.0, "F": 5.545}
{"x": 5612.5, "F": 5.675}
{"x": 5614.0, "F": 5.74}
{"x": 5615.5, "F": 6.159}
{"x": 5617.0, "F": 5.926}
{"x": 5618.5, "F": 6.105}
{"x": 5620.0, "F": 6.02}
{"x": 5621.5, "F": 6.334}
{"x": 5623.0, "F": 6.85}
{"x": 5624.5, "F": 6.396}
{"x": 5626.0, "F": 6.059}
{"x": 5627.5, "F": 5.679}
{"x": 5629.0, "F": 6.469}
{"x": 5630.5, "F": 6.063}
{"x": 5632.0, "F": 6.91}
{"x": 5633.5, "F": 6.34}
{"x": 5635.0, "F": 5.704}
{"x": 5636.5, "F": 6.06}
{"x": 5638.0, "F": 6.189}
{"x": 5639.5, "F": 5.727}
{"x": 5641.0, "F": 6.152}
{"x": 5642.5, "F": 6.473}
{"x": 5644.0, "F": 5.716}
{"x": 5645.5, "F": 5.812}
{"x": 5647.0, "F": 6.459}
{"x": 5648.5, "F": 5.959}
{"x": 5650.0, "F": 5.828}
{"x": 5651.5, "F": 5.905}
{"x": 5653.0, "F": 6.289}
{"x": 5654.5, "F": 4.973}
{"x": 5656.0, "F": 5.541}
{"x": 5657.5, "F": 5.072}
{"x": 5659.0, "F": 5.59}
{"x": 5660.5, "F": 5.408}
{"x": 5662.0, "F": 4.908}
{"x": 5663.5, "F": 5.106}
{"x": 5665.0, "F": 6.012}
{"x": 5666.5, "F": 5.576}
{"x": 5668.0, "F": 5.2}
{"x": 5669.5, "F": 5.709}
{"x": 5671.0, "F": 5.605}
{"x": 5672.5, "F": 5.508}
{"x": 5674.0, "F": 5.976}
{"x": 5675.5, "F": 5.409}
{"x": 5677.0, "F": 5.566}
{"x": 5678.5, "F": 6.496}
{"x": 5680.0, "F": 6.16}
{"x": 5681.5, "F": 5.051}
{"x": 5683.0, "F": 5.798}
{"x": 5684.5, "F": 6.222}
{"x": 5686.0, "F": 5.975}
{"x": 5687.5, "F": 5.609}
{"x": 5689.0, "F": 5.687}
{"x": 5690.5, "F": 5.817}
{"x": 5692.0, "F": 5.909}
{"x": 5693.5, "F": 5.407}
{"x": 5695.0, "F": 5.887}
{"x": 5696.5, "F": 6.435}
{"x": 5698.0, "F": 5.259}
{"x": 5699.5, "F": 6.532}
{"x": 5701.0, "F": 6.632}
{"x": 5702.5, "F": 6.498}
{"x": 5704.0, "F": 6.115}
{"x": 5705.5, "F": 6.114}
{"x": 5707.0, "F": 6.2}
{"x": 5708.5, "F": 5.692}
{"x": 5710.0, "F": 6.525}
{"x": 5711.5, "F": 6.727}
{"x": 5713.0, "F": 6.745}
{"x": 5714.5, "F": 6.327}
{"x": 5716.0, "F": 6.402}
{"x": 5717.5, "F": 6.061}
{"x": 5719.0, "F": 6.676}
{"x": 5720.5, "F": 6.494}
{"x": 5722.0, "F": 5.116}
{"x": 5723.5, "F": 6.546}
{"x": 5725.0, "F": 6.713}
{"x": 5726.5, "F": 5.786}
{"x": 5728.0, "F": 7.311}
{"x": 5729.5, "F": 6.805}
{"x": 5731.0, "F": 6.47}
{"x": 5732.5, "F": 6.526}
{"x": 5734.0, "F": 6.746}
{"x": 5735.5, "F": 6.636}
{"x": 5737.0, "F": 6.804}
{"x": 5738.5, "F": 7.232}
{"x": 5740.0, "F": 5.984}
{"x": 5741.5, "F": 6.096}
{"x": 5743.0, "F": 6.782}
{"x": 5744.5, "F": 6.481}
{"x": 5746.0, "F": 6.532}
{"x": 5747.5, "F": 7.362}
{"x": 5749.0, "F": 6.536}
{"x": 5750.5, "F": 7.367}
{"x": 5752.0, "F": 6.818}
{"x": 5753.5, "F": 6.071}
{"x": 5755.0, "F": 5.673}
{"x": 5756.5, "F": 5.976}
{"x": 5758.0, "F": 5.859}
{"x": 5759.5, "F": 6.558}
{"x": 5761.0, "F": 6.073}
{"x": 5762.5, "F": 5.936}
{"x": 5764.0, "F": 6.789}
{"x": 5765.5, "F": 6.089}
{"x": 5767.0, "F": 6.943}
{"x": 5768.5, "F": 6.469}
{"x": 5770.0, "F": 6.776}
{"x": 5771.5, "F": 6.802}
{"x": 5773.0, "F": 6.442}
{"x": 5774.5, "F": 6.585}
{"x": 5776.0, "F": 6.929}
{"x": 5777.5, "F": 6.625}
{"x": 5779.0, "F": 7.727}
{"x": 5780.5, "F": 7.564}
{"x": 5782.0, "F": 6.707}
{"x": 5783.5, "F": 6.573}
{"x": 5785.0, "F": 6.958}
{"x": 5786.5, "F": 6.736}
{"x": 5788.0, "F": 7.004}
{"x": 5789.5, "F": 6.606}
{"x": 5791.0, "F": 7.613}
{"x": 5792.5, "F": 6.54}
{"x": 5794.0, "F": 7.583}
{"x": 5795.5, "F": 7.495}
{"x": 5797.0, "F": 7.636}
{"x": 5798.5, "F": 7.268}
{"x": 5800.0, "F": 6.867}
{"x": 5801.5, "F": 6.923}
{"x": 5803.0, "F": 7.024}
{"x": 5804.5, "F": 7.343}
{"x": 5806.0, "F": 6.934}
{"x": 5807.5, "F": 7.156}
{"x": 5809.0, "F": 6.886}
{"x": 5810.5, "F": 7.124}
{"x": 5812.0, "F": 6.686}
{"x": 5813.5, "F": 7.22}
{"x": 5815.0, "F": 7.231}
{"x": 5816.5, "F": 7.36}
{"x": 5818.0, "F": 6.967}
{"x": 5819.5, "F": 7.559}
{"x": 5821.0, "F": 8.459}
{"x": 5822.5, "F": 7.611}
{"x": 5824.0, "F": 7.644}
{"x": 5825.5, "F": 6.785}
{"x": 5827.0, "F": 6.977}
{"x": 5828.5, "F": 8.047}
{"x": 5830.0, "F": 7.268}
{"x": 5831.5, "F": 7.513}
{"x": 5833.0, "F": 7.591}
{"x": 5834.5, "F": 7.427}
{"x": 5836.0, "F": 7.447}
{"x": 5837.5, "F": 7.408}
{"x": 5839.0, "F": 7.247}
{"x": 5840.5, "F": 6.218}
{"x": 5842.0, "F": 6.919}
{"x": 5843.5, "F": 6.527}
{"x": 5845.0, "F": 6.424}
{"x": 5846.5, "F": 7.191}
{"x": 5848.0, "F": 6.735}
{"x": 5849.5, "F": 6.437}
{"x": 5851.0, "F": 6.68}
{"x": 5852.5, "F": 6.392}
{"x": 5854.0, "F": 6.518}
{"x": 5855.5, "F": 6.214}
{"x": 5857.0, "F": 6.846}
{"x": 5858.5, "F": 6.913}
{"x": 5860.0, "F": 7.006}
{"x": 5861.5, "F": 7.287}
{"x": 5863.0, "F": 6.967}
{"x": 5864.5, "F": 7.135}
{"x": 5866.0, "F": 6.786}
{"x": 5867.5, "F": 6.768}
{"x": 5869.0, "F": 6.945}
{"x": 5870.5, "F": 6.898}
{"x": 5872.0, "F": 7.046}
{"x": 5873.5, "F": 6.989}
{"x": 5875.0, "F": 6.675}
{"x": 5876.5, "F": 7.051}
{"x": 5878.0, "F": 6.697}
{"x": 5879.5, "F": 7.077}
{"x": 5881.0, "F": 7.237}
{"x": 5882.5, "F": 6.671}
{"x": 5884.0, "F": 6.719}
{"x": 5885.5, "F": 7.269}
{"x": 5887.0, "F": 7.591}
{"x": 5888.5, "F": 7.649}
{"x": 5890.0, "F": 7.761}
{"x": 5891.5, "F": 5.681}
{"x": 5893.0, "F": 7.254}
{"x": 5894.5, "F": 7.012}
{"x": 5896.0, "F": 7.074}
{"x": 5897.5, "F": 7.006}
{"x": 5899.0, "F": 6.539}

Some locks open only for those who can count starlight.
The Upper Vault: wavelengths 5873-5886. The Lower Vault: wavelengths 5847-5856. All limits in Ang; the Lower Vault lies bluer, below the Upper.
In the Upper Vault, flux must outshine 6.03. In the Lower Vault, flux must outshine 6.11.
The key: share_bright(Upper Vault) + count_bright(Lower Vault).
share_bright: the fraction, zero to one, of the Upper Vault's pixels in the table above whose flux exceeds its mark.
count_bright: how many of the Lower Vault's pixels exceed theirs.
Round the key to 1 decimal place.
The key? 7.0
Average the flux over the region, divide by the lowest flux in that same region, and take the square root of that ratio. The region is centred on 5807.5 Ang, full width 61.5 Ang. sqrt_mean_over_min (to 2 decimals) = 1.05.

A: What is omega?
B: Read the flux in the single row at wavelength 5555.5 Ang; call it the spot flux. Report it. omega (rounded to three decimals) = 3.815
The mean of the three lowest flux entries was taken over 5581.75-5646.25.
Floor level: 5.2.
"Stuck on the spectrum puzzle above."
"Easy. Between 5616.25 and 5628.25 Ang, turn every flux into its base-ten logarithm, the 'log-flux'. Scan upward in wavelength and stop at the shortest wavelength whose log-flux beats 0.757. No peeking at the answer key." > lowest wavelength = 5617.0 Ang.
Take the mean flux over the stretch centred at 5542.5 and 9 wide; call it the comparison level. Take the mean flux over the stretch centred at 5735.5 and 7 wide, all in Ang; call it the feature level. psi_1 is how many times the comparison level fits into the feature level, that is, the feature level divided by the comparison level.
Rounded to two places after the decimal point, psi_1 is 1.39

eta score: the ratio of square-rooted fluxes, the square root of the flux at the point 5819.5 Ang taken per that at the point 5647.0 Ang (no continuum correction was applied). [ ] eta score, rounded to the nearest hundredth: 1.08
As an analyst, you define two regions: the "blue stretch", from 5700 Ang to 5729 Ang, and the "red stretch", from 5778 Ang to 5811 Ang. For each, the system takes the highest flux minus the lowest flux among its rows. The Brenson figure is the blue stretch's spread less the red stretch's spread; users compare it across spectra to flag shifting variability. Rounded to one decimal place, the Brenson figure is 1.0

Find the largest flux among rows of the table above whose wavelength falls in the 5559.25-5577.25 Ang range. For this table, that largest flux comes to 6.439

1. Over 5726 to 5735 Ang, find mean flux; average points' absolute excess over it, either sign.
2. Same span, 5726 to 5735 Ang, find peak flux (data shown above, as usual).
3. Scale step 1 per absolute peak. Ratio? 0.047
